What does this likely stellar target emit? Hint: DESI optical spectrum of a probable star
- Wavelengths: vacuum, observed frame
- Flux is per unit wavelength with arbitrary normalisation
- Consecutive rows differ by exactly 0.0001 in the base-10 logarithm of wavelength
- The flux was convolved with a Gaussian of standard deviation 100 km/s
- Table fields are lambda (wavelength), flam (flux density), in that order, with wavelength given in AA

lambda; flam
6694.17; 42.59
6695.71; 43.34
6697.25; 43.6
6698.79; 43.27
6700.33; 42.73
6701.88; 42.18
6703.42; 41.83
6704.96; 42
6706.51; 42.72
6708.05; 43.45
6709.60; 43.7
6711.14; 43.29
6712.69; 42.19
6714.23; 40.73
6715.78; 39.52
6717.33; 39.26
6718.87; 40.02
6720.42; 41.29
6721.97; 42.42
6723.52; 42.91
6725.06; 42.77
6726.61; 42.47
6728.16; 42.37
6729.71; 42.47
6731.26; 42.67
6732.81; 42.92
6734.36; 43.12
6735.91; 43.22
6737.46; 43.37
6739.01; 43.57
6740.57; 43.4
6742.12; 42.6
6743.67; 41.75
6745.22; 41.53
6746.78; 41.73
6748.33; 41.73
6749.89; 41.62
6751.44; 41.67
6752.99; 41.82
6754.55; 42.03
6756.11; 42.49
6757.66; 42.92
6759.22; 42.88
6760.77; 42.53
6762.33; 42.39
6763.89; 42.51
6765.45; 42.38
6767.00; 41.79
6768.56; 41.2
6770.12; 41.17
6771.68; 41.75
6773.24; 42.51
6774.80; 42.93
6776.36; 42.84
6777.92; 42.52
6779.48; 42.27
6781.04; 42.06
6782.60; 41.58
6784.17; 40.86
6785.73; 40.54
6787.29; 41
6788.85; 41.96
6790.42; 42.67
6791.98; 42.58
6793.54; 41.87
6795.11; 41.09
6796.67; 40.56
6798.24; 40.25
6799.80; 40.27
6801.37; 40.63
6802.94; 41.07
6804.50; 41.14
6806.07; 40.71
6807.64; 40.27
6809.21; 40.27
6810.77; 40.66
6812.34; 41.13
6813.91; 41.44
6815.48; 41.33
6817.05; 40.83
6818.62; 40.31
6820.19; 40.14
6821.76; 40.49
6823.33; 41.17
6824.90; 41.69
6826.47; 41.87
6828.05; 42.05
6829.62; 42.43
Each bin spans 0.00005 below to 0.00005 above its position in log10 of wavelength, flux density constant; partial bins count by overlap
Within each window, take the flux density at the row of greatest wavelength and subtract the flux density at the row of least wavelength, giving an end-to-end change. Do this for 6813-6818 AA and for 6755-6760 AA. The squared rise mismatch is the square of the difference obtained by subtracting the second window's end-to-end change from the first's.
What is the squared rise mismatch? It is 1.0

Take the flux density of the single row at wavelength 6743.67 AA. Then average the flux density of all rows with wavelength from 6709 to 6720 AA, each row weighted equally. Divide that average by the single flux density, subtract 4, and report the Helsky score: -3.01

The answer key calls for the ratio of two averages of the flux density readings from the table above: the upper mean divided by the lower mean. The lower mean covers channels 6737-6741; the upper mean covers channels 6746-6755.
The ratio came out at 0.96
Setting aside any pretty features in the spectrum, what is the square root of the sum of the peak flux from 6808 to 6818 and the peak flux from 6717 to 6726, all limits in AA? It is 9.184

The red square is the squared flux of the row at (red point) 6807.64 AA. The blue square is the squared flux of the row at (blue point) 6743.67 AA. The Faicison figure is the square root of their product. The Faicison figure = 1681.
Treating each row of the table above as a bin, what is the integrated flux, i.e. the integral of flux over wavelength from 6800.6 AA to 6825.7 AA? 1025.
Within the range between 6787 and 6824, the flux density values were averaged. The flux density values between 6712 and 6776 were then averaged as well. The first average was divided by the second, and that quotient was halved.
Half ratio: 0.487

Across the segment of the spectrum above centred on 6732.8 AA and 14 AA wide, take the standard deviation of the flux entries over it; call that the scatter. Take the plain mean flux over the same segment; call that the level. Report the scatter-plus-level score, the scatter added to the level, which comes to 43.3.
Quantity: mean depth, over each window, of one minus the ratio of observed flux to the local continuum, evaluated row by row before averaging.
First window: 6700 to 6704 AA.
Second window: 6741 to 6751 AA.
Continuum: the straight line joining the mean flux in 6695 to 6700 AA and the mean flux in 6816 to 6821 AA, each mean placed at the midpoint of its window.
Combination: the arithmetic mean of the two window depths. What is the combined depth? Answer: 0.017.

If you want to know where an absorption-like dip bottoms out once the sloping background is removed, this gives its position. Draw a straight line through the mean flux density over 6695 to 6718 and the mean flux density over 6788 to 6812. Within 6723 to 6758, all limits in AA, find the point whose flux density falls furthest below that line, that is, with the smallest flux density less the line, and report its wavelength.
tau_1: 6745.22 AA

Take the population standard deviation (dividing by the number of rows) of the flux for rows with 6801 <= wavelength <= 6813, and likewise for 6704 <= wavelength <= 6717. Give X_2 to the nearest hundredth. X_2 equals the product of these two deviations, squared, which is 0.20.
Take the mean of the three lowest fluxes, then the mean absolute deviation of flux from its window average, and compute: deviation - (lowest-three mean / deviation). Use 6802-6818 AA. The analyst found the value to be -120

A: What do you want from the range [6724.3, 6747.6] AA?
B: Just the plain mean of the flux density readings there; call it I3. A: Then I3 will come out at 42.7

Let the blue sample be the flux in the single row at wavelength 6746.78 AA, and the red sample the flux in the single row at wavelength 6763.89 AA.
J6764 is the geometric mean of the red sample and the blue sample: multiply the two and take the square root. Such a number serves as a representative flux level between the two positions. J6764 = 42.1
